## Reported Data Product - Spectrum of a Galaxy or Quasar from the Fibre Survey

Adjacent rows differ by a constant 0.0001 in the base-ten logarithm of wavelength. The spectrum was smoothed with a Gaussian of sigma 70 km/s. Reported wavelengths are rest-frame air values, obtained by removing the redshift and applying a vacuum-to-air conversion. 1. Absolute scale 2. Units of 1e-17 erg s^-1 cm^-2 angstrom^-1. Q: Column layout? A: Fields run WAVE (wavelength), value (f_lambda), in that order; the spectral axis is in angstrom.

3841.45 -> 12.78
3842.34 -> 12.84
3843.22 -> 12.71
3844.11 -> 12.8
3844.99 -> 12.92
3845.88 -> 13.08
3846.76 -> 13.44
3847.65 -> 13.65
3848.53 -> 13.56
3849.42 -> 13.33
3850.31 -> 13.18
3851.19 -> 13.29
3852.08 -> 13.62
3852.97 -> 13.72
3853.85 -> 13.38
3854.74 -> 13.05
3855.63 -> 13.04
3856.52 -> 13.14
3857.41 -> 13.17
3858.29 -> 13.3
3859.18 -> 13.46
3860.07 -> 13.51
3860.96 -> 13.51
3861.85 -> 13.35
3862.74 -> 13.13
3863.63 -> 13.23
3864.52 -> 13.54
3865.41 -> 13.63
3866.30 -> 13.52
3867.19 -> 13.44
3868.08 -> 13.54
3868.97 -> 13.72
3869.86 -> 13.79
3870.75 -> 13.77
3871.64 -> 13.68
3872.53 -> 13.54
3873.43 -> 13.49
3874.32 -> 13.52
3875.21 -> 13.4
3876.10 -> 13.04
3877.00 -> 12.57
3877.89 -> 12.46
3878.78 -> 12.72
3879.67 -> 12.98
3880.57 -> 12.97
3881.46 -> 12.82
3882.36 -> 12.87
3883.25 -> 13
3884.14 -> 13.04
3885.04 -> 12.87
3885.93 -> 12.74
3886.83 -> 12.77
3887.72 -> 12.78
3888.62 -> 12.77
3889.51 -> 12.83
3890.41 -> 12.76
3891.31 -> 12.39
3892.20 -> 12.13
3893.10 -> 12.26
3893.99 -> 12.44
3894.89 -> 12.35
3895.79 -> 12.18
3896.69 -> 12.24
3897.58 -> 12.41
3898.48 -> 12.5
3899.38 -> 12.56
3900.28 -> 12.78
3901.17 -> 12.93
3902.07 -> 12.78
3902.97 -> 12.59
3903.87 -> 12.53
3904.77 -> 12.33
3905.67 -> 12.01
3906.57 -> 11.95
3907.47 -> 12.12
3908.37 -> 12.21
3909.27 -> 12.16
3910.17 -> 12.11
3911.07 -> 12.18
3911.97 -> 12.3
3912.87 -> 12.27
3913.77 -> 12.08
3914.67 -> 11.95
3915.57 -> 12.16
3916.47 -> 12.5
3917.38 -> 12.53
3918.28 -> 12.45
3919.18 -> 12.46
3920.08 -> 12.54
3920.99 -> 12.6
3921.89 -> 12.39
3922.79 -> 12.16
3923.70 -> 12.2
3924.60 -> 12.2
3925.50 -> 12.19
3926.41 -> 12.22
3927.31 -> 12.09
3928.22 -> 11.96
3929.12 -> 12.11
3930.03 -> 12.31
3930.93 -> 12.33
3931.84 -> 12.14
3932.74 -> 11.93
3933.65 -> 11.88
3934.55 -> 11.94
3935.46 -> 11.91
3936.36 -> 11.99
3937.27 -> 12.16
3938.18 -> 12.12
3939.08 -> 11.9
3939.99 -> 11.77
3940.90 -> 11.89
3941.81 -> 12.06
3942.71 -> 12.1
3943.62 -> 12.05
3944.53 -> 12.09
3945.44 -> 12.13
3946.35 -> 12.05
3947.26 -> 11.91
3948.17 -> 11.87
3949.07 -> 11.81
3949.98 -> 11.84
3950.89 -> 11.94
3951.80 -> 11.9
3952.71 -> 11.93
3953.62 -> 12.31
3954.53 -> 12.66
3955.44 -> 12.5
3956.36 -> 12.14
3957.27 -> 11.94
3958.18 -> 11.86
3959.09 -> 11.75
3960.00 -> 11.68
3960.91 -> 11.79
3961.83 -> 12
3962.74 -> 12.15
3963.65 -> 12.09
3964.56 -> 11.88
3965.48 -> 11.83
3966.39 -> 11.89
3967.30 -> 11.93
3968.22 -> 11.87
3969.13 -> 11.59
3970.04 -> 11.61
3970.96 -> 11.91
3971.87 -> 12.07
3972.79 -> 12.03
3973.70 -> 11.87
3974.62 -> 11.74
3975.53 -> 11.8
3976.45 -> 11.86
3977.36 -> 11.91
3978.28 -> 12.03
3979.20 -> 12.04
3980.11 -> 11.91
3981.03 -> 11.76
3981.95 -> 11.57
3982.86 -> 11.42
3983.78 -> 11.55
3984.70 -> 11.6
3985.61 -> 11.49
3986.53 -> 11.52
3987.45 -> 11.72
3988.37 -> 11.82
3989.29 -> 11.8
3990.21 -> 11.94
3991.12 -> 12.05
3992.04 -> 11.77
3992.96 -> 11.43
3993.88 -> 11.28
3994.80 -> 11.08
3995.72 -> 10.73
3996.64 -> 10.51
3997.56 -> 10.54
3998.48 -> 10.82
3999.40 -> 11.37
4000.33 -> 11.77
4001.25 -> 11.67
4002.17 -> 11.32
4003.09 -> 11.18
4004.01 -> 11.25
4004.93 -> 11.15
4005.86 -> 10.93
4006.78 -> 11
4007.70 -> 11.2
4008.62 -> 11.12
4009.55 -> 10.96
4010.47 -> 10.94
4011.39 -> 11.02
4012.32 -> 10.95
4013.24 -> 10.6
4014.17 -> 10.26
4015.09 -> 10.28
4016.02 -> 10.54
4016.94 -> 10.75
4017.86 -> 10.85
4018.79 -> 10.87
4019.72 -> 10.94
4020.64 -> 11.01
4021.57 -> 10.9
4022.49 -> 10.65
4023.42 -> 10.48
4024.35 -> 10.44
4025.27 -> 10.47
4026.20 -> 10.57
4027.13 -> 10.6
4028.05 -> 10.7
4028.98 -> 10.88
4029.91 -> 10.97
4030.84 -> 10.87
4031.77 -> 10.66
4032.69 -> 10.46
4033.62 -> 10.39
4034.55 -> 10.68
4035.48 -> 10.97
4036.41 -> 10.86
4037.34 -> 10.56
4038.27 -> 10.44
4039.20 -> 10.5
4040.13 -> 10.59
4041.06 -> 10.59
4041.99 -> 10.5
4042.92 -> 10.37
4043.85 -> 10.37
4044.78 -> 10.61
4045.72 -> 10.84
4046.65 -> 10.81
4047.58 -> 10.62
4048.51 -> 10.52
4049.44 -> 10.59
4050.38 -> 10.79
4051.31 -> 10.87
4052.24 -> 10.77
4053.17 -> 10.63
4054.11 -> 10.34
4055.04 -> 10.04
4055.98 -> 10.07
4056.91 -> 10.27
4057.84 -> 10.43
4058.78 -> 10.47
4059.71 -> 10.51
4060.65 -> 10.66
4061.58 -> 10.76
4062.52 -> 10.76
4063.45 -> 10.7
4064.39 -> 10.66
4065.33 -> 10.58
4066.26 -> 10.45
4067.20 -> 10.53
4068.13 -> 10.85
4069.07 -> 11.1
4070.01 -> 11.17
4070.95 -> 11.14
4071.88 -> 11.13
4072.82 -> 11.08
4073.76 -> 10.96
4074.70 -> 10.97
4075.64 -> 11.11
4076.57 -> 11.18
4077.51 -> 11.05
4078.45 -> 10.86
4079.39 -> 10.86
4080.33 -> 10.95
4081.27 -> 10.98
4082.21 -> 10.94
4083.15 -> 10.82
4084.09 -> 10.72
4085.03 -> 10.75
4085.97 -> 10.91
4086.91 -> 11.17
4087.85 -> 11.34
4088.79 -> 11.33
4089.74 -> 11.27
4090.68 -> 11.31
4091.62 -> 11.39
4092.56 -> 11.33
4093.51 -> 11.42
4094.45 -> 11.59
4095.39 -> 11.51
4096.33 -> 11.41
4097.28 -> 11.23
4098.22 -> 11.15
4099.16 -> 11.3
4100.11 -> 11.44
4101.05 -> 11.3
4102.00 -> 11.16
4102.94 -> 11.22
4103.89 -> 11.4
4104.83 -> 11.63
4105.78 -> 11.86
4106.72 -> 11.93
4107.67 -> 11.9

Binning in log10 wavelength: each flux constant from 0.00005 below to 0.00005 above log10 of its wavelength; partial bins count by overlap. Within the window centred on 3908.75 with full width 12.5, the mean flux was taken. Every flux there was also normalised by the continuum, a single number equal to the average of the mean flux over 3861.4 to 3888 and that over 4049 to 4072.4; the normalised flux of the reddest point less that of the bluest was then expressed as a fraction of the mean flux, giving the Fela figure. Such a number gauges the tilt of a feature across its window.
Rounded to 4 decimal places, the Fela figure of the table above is -0.0044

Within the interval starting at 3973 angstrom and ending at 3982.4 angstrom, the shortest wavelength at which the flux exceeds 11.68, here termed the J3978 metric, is 3973.70 angstrom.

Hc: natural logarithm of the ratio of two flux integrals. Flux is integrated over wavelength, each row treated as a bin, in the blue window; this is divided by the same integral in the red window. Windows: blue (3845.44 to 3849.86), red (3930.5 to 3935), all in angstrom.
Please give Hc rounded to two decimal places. 0.09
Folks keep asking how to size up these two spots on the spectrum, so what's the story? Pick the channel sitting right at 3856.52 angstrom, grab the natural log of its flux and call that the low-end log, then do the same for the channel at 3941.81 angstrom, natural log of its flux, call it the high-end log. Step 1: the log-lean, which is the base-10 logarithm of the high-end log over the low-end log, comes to -0.015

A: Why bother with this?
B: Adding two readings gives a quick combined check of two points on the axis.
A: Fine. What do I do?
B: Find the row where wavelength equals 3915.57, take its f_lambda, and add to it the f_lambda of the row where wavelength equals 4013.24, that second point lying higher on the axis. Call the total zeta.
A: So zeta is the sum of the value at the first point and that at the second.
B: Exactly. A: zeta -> 22.8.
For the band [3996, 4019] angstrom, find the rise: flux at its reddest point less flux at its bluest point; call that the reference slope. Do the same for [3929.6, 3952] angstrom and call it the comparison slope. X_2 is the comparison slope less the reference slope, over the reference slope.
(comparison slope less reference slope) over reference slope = -2.1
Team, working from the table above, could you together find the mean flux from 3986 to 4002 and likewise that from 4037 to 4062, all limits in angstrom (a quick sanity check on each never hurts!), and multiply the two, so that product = 120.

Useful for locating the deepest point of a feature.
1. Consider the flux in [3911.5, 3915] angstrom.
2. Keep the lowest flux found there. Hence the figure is 11.95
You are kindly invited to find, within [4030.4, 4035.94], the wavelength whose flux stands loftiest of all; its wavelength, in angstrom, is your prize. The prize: 4035.48 angstrom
